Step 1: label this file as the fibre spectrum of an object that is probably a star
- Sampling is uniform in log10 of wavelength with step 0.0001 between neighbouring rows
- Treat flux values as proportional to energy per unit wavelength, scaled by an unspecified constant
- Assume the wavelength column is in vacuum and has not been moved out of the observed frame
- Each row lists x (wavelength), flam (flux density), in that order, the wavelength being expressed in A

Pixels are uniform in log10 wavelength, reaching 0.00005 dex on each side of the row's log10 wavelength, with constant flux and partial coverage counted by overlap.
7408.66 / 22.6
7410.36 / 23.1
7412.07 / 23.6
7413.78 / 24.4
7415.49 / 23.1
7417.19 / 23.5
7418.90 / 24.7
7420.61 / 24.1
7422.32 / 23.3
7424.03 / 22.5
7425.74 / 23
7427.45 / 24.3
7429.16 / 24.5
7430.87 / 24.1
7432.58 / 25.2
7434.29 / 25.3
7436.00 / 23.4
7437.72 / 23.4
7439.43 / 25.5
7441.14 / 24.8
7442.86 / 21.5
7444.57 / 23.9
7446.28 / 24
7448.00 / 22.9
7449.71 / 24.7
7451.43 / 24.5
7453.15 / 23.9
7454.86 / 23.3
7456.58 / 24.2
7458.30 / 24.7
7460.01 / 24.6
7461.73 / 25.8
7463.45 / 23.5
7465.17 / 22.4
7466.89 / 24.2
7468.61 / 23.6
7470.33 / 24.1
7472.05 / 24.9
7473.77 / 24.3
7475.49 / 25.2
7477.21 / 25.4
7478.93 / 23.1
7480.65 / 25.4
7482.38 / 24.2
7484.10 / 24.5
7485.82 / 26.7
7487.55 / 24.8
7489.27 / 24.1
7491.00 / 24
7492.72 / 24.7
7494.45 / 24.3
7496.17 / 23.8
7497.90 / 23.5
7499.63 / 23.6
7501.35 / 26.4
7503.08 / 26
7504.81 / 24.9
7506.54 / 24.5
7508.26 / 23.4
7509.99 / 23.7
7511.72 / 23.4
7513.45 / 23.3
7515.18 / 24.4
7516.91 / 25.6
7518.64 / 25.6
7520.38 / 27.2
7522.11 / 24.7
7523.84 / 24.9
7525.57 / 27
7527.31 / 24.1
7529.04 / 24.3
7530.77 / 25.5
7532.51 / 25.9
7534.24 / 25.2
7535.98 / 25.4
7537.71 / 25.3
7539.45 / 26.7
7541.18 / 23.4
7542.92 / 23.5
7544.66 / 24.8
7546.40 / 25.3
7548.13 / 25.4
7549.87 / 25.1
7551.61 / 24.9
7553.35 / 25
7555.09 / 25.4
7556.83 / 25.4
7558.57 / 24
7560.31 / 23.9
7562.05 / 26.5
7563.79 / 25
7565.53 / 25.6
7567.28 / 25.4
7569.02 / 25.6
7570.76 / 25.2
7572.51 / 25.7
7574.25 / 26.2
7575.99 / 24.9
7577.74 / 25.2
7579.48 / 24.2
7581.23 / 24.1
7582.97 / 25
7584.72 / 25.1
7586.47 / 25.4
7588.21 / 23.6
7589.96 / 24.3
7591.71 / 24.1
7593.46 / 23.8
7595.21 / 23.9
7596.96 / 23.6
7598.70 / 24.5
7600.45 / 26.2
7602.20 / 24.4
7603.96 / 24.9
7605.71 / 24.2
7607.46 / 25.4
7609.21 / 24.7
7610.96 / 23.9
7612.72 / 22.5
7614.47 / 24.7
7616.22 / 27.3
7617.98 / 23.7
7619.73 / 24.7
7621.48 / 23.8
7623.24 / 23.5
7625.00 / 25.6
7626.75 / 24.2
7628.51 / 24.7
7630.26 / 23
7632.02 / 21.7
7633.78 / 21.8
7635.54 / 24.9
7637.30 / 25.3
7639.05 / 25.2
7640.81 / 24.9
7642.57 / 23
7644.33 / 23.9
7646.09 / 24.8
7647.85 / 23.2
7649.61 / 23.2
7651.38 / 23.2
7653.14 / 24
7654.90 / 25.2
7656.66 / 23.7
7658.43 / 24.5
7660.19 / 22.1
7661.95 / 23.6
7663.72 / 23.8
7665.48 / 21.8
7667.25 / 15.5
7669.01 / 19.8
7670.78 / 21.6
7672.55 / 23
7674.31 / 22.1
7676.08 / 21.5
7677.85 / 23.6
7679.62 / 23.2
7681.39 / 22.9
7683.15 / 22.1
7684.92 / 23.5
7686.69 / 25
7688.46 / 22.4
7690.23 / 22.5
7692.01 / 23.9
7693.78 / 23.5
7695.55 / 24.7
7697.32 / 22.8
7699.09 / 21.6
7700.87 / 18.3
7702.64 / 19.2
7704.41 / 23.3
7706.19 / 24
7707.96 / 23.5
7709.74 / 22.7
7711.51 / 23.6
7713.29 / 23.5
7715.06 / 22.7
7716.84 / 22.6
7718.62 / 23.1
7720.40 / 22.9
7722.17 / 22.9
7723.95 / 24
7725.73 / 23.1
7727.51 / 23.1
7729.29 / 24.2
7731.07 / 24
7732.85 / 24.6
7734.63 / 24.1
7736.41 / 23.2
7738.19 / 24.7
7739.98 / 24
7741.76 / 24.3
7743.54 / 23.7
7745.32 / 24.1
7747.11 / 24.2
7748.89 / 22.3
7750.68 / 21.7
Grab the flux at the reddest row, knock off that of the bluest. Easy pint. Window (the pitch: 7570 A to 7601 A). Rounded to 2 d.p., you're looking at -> 1.00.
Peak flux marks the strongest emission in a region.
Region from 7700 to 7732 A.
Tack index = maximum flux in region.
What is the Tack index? 24.2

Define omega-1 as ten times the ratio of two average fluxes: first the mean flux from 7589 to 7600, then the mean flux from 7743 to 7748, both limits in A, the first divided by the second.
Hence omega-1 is 10.0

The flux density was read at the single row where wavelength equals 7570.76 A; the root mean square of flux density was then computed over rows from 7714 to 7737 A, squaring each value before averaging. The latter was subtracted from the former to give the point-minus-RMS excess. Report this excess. 1.77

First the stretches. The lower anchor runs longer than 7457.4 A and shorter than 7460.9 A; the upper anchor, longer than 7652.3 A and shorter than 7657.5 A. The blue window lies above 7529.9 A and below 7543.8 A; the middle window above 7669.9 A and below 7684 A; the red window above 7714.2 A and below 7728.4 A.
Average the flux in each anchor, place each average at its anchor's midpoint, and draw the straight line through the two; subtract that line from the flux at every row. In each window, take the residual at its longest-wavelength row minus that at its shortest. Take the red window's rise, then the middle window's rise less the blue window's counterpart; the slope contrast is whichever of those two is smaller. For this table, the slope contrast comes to 0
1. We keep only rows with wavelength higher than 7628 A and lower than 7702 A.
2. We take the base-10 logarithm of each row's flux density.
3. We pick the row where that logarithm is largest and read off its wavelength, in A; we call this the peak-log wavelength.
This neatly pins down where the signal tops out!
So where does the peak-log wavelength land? 7637.30 A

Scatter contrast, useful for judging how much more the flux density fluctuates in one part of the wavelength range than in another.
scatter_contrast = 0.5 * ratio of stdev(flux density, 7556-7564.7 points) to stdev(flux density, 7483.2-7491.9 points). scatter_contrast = 0.5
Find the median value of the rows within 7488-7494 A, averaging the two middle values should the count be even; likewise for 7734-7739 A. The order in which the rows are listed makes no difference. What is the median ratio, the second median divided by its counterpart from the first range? 1.00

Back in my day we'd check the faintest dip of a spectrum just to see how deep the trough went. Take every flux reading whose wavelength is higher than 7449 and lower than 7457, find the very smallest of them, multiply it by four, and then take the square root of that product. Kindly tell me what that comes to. 9.65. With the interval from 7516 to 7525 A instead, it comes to 9.94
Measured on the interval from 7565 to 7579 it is 9.98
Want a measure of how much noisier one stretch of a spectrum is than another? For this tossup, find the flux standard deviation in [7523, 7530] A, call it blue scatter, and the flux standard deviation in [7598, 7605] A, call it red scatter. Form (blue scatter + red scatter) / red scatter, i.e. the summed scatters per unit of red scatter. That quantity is 2.6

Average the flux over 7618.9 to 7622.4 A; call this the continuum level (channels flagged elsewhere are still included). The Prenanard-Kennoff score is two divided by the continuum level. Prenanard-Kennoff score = 0.0825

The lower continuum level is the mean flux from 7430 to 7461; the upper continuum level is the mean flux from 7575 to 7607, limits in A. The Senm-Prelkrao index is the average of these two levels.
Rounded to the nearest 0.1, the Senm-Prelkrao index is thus 24.3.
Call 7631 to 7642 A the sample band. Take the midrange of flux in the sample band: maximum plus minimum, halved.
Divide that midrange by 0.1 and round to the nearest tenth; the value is 235.0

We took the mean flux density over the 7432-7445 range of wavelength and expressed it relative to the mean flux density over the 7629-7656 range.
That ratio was 1.01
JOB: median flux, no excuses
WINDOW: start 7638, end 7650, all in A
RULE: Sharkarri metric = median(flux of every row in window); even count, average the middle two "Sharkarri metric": 23.9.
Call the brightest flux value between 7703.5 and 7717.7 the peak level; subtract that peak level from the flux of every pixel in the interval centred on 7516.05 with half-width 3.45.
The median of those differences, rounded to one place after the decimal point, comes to 1.0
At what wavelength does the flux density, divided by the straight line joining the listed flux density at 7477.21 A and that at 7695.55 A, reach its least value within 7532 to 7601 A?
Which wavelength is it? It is 7541.18 A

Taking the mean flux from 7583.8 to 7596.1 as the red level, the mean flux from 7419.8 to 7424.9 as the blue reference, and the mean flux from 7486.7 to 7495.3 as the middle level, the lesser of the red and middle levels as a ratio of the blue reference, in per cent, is 104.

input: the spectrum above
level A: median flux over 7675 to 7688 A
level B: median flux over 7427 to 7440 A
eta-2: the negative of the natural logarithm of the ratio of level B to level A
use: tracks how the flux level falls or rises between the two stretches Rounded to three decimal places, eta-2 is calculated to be -0.050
